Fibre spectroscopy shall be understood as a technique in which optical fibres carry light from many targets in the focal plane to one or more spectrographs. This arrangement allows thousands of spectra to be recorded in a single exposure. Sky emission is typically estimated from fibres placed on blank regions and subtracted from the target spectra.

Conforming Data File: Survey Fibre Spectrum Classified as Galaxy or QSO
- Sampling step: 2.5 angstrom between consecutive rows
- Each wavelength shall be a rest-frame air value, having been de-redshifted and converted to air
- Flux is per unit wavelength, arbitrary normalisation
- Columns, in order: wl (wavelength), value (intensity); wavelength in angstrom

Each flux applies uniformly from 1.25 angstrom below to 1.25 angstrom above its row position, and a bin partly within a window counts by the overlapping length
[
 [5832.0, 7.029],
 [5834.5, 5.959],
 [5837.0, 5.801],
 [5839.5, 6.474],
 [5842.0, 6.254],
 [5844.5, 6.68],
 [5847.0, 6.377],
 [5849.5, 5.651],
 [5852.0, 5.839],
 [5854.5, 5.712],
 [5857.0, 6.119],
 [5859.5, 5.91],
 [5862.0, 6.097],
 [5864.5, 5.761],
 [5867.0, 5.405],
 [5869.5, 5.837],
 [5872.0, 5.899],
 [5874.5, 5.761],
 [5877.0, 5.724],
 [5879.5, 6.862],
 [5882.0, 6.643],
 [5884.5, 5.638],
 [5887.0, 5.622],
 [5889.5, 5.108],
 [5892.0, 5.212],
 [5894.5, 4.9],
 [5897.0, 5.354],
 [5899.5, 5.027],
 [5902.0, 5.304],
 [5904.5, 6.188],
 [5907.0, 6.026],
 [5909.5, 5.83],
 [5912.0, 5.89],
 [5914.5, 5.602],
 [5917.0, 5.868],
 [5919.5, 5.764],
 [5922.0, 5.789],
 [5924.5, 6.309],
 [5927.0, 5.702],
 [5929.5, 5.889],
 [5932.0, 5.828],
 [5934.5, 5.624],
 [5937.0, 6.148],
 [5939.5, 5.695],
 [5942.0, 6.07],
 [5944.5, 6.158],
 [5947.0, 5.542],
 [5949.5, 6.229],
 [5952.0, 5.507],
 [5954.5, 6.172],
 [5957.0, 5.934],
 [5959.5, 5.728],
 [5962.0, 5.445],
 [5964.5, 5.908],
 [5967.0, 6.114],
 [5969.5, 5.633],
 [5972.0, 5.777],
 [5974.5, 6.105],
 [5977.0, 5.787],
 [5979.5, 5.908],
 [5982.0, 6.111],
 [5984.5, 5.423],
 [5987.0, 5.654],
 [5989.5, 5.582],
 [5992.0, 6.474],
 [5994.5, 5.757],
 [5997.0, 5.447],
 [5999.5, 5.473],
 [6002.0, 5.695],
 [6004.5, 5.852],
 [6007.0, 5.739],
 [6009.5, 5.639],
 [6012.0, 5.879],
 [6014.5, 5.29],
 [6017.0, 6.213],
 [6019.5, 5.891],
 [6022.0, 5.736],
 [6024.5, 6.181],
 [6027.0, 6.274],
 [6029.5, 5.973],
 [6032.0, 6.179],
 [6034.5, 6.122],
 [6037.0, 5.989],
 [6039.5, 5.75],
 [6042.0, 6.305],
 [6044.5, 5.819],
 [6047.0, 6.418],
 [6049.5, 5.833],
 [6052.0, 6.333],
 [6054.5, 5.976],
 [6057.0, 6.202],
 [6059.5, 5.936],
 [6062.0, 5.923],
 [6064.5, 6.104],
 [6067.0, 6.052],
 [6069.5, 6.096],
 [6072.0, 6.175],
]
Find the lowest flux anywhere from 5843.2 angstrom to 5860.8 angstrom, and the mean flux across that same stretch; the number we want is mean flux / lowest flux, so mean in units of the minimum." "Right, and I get 1.07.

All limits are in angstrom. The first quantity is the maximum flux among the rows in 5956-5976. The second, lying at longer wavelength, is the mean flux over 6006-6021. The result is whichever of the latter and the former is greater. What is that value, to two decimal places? 6.11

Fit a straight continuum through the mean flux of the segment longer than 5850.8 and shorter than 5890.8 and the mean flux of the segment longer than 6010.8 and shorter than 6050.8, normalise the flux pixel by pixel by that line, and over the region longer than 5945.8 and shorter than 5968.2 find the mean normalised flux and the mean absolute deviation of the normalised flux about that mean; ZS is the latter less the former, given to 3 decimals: -0.942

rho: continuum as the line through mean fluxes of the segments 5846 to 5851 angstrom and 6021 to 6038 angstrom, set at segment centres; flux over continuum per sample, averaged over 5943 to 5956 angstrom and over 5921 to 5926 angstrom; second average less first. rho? 0.022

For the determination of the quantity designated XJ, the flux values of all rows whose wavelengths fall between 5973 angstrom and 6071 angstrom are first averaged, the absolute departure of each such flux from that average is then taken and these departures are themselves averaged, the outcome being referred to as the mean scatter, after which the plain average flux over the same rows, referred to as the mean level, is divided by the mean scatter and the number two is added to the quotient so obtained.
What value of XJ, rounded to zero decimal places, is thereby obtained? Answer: 28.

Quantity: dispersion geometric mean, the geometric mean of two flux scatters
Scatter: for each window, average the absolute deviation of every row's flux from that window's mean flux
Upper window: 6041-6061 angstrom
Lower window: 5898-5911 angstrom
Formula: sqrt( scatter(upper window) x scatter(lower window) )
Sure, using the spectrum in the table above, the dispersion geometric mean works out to 0.29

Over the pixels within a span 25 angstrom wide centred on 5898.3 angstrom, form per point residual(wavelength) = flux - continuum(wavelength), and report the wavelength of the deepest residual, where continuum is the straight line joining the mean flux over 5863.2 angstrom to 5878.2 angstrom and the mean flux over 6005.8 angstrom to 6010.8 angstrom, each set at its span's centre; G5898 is 5894.5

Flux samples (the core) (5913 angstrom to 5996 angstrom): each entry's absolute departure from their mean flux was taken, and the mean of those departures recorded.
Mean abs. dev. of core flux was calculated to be 0.216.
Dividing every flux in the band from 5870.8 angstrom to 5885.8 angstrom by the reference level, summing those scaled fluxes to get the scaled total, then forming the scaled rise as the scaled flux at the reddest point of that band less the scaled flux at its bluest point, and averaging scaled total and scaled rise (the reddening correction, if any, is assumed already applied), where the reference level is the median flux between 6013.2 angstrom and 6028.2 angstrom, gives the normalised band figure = 3.00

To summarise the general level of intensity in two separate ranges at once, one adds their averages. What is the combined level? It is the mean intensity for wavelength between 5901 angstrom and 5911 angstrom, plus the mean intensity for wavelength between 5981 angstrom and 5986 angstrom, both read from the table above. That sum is 11.6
